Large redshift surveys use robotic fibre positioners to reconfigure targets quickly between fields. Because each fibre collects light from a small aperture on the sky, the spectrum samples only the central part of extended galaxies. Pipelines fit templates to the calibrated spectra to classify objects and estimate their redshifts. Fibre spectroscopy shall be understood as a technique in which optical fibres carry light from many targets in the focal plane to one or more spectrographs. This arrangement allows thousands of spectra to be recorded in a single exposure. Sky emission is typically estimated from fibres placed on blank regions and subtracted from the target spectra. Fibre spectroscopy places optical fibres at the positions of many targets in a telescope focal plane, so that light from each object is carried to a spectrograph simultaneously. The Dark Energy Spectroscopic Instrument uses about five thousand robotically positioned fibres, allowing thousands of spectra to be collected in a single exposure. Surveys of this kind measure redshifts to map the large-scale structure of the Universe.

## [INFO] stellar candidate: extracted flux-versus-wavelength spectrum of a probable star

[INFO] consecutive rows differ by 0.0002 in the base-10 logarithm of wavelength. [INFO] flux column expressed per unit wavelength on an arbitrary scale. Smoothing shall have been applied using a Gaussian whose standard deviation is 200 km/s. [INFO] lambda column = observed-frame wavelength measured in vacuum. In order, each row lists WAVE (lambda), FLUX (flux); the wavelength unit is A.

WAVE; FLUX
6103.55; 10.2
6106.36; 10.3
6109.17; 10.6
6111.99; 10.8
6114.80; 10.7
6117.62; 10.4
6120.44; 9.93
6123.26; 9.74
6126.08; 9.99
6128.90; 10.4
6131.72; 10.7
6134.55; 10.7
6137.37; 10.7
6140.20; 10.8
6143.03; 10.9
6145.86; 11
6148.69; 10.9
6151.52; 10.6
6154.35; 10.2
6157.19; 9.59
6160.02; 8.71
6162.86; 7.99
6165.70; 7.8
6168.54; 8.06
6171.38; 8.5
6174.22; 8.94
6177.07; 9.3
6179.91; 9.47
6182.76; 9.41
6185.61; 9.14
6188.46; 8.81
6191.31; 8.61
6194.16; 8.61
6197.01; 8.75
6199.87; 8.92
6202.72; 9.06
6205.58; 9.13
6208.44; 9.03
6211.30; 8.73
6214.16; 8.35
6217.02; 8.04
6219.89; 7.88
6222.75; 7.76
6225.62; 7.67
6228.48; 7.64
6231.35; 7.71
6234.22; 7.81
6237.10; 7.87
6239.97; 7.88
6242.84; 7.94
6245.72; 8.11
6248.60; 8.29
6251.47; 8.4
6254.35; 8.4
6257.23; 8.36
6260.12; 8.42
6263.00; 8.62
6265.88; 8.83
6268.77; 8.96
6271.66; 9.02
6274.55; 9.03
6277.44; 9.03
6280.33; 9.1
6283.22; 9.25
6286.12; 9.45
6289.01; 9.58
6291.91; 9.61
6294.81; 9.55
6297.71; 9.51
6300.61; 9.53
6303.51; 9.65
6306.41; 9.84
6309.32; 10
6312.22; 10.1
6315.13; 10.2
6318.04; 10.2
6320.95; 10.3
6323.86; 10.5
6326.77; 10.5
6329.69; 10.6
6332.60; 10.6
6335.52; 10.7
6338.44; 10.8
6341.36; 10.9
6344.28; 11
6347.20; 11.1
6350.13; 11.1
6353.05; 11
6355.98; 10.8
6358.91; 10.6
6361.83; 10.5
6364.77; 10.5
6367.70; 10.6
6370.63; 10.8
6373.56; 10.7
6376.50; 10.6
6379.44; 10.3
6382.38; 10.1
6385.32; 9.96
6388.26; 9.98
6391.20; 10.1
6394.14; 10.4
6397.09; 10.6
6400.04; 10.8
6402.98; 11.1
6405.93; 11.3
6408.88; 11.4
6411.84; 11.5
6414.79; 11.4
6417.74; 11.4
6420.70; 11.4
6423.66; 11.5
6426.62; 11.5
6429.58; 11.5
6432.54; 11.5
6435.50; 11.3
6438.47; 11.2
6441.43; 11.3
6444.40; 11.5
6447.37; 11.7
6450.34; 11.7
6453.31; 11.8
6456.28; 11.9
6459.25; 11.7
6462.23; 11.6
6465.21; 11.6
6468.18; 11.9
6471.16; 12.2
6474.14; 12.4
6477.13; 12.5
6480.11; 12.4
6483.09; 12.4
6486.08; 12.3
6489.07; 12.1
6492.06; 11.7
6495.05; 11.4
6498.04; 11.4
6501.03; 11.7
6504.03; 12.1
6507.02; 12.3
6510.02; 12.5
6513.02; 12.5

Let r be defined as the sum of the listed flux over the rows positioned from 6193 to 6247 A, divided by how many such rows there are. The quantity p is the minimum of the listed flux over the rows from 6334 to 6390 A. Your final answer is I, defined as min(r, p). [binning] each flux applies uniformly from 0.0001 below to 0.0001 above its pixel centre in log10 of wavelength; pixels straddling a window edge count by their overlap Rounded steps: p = 9.96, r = 8.3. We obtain 8.3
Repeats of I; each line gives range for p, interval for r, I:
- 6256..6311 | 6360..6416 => 8.4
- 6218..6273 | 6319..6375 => 7.6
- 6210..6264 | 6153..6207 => 7.6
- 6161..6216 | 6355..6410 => 7.8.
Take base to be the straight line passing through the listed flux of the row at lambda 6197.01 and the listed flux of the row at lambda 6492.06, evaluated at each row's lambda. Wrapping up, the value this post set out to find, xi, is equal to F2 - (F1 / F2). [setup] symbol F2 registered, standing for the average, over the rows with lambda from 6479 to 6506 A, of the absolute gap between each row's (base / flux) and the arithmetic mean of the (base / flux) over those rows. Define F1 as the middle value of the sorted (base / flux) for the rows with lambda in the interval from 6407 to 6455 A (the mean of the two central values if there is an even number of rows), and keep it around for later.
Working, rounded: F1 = 0.96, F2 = 0.032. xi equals -30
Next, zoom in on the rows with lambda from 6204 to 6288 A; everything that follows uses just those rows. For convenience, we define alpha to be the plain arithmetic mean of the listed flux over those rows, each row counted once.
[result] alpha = 8.4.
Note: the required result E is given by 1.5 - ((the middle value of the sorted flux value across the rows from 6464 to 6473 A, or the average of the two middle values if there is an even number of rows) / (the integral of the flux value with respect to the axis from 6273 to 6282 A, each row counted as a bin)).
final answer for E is 1.35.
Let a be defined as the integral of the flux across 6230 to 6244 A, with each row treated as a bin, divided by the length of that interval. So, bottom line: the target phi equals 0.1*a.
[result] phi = 0.78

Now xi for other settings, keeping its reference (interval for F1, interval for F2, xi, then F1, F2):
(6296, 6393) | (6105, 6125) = -37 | 0.98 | 0.027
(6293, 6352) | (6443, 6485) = -58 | 0.96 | 0.017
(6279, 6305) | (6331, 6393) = -27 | 1.02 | 0.038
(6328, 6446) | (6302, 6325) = -67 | 0.97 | 0.014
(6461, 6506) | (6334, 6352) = -130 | 0.96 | 0.007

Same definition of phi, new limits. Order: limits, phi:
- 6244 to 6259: 0.83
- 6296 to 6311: 0.97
